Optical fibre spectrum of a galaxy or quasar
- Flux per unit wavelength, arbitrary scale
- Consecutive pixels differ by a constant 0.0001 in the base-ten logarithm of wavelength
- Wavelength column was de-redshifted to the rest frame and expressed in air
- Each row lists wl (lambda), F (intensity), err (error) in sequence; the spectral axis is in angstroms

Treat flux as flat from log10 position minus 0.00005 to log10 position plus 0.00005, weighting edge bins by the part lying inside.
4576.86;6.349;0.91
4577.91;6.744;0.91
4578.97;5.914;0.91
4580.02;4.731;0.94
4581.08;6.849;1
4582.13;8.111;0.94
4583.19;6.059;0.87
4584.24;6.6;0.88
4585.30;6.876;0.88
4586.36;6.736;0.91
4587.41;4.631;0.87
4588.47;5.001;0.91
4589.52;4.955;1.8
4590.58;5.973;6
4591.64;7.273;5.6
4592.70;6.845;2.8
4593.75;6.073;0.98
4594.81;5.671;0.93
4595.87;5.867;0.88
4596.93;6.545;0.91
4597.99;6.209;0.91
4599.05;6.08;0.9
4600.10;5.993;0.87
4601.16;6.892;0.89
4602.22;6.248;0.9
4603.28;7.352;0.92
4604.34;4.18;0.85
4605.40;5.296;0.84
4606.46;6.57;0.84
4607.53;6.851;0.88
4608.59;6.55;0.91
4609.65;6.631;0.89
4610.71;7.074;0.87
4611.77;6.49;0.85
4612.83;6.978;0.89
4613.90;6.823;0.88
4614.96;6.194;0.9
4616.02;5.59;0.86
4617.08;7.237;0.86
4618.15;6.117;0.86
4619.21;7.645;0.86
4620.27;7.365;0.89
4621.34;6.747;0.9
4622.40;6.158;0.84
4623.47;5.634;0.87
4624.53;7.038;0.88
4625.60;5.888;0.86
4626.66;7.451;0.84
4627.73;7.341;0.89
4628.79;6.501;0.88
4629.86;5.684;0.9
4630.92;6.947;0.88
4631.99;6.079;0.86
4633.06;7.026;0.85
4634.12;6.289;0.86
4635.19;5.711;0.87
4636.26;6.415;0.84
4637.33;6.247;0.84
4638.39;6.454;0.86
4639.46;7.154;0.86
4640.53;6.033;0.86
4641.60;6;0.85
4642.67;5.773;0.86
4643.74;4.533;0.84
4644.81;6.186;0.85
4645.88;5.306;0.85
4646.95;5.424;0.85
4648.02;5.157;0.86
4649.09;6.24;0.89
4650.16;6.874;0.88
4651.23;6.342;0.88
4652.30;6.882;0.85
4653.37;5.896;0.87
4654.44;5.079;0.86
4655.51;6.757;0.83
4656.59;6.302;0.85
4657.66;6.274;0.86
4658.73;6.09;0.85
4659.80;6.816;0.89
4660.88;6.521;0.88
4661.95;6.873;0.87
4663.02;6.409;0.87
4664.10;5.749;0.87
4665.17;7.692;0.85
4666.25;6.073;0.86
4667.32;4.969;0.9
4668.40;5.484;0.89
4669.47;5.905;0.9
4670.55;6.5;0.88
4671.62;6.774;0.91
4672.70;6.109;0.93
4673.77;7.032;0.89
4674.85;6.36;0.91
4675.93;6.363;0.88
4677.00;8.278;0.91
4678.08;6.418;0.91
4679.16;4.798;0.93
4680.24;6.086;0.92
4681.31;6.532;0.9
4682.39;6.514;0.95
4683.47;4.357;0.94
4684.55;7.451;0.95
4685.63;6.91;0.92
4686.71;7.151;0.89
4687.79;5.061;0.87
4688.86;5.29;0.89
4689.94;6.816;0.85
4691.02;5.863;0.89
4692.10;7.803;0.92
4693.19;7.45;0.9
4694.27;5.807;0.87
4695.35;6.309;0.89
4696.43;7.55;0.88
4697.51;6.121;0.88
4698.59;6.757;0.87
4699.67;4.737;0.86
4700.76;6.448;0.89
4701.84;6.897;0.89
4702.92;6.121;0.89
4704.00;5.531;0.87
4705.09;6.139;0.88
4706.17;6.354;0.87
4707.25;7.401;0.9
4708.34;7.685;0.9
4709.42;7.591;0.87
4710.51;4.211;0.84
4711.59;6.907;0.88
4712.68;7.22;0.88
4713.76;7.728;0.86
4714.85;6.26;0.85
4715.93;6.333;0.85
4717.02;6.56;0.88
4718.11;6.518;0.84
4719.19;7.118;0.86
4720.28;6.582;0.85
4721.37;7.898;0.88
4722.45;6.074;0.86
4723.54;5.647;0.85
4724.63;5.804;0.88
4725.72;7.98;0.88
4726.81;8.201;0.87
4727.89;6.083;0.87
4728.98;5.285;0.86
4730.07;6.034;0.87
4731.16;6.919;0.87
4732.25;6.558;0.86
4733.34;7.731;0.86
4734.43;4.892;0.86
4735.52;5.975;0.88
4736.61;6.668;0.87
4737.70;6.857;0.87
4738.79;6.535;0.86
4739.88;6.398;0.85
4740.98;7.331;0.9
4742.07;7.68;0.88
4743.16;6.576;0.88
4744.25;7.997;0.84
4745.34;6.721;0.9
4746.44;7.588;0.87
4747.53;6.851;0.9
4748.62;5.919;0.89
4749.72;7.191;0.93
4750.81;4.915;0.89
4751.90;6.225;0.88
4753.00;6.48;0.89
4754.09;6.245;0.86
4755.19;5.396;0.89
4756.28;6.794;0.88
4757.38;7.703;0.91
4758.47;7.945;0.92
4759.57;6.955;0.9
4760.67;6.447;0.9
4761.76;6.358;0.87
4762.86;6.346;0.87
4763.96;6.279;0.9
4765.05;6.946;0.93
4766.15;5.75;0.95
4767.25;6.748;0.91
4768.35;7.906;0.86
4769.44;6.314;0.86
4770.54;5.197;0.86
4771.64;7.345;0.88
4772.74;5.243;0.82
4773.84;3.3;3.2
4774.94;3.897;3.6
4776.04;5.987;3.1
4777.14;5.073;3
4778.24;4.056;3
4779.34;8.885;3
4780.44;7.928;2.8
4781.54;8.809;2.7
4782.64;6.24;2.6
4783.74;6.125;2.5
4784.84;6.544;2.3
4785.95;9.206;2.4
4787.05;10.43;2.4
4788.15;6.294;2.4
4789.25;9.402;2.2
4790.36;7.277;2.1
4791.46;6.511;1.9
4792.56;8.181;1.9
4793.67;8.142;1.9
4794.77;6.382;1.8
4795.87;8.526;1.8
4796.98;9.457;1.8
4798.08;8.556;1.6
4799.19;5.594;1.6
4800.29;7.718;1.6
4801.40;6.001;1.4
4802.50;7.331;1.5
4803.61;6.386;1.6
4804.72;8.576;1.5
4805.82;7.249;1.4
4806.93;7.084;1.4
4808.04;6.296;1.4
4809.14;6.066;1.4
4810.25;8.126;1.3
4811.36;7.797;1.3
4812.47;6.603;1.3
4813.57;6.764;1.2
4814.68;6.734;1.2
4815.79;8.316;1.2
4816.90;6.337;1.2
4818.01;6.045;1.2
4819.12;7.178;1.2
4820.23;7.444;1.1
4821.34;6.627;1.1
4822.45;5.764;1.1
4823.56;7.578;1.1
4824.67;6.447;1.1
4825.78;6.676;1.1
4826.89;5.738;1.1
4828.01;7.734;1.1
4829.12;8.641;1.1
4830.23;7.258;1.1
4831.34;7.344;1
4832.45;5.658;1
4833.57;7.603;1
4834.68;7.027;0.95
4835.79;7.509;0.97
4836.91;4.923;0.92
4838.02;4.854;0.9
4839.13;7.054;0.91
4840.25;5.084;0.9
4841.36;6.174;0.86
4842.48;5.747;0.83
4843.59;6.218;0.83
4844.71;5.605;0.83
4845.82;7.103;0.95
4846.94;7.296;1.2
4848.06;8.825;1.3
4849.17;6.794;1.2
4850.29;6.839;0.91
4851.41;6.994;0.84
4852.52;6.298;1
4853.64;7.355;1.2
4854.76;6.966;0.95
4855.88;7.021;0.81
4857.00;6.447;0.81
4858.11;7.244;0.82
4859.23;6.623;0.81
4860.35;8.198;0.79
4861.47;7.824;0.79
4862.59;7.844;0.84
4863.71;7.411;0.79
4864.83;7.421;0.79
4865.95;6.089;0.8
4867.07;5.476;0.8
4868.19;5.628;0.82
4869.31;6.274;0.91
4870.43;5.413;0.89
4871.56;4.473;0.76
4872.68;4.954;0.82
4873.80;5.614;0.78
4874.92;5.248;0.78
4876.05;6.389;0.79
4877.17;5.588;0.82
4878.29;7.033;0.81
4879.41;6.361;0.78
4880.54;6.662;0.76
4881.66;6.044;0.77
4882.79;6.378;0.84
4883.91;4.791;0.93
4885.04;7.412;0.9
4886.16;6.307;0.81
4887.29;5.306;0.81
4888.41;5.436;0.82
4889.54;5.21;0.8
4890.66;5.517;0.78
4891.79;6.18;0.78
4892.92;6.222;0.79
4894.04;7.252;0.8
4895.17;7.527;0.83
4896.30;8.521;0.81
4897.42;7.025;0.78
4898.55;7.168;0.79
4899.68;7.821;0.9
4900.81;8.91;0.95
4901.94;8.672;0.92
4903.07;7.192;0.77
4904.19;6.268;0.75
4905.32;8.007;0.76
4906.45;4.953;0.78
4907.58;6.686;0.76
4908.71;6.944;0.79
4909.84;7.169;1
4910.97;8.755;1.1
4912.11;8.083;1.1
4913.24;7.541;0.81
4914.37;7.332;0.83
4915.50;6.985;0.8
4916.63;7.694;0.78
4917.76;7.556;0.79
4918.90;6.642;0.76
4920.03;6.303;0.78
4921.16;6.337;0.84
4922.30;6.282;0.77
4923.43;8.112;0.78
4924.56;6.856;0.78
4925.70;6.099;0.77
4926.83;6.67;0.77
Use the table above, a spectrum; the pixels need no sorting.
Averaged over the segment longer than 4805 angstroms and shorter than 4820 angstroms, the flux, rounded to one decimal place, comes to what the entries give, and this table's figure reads 7.0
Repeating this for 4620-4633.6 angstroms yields 6.6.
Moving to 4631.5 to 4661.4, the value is 6.1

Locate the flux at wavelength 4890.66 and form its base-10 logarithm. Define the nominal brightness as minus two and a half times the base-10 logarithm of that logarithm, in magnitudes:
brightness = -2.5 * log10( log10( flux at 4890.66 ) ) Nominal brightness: 0.32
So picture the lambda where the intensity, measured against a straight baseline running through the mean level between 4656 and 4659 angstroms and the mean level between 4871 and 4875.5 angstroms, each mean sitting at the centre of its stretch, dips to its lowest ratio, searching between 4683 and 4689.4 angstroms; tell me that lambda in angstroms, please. 4683.47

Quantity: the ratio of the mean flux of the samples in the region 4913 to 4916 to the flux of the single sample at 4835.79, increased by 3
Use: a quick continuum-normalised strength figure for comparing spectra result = 3.97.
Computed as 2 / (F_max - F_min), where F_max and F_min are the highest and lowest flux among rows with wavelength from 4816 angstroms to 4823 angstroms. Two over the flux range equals 1.19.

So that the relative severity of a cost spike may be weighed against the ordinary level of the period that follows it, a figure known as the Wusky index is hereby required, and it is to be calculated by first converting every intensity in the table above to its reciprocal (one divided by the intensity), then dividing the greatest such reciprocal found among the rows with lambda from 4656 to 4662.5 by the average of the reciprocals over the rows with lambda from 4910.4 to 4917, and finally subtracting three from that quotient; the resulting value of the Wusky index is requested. -1.74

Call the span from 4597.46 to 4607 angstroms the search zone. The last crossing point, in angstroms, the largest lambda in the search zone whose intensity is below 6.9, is 4606.46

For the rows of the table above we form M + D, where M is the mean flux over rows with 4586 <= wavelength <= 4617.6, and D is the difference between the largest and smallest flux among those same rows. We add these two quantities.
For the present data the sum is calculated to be 9.4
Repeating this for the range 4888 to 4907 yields 10.9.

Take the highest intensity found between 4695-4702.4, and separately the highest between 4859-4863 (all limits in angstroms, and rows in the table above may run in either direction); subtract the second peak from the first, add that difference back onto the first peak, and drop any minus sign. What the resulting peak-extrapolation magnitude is 6.9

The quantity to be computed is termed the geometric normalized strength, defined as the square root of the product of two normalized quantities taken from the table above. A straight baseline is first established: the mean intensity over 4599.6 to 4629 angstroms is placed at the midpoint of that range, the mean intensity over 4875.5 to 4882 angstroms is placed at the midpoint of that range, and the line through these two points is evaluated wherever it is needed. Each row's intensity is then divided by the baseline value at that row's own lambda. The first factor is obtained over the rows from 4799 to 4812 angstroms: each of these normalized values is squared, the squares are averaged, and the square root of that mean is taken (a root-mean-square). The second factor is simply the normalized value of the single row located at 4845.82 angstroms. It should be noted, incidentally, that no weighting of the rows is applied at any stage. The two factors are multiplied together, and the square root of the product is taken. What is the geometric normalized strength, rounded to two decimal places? 1.11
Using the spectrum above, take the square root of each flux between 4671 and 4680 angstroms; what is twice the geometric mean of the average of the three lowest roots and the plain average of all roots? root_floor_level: 4.94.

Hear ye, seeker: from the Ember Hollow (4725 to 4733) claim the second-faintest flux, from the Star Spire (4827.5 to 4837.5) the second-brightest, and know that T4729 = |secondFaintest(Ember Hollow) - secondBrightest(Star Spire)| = 1.7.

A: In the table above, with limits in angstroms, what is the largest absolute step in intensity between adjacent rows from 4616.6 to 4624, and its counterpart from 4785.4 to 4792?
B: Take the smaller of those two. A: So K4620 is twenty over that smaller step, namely 13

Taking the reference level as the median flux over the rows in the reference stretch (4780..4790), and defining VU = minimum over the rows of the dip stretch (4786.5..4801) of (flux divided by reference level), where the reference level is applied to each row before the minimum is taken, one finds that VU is 0.71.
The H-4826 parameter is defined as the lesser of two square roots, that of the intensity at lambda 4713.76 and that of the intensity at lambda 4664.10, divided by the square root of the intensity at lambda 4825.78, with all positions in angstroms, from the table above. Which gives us 0.928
